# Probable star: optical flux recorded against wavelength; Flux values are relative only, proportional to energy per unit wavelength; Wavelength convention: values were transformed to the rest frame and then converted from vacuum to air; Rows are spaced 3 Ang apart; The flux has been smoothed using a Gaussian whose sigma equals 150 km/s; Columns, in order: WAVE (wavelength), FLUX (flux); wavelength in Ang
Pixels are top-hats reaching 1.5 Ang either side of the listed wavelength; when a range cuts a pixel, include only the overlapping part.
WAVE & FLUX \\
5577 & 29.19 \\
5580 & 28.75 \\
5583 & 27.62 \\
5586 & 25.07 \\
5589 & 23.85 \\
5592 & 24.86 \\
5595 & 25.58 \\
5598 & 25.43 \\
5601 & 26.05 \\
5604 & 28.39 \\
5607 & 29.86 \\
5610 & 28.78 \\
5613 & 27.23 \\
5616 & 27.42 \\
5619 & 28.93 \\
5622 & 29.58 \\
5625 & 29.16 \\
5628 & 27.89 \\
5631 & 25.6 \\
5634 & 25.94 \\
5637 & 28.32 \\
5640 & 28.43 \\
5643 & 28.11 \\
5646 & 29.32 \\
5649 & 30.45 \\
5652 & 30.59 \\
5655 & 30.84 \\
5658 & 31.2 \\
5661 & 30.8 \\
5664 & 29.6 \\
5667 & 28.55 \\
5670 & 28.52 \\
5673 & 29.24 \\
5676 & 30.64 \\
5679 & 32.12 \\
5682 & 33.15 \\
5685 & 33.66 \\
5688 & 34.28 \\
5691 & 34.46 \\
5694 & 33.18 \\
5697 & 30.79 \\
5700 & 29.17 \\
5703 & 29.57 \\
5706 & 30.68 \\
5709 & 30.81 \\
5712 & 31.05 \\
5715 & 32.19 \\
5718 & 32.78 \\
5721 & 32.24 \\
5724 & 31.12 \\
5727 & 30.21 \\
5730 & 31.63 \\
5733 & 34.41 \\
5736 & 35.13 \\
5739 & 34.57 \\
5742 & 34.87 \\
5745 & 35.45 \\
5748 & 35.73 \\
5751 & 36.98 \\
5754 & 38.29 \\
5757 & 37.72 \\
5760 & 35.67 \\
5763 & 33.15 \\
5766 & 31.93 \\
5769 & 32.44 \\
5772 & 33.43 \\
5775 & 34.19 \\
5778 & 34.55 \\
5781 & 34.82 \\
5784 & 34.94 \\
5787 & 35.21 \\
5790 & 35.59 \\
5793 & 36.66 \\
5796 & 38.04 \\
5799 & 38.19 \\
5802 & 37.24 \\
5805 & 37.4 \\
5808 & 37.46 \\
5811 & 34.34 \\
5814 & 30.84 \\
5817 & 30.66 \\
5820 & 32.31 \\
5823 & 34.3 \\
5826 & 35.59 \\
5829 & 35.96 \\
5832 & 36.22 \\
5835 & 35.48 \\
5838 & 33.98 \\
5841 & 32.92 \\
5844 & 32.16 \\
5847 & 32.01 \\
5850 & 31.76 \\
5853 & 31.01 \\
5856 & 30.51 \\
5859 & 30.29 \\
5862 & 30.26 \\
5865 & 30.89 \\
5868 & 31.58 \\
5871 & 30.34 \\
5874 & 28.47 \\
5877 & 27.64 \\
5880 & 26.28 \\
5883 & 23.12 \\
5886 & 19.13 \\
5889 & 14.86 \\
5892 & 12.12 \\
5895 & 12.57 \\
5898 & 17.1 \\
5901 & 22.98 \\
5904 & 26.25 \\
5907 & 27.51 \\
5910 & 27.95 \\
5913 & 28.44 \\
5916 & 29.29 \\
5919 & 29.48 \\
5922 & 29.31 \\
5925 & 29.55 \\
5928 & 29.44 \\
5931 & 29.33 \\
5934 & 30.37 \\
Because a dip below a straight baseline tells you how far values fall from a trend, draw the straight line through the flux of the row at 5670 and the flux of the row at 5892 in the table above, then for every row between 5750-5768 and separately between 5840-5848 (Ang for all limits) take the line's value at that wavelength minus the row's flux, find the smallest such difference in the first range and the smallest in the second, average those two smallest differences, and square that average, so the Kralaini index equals 272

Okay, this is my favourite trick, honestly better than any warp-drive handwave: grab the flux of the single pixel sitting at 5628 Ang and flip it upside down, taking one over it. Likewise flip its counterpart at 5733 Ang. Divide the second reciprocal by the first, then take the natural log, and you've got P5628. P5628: -0.21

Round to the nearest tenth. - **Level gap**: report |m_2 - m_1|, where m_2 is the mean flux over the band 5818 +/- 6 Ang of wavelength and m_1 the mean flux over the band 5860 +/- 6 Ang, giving 1.5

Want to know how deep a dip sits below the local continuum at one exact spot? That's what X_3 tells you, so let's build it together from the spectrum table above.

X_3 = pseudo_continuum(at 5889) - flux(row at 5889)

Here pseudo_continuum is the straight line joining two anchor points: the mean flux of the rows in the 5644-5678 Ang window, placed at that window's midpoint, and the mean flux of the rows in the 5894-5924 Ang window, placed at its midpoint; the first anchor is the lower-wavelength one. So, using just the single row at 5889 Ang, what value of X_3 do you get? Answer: 11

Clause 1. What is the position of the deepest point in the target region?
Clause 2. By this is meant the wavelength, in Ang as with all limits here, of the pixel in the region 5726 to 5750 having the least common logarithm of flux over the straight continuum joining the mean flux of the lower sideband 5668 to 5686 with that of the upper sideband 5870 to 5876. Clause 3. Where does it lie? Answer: 5727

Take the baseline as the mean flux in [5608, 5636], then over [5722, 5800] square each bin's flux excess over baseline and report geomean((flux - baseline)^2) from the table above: 43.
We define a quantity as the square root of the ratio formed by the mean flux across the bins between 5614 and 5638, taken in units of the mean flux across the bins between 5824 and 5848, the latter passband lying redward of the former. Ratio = 0.90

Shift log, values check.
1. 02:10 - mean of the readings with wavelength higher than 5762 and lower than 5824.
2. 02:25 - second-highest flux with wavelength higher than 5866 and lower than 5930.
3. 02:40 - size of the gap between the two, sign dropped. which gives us 4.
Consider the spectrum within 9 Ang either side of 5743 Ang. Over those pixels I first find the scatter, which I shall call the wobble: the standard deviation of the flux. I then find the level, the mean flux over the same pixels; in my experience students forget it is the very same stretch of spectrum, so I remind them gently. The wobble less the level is -35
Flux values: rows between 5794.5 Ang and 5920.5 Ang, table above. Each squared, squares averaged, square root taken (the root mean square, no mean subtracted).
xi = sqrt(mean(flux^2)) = 30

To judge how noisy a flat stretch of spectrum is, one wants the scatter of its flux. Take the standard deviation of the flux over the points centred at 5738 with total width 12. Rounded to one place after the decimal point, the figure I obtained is 0.3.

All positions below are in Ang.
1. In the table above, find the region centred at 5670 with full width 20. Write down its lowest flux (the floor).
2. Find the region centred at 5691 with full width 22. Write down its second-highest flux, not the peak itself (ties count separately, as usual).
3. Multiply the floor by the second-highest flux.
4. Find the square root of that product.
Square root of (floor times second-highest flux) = 31.3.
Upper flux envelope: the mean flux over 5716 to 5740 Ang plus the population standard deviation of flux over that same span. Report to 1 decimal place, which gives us 34.4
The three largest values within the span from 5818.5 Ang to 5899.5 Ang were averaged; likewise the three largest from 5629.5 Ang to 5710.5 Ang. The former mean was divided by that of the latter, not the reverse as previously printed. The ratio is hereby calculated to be 1.05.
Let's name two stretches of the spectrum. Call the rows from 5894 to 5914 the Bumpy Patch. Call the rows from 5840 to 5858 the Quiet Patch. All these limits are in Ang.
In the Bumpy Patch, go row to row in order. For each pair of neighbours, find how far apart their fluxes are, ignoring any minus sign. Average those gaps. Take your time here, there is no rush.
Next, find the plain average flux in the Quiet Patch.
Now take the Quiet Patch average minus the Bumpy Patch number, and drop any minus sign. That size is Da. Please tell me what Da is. 29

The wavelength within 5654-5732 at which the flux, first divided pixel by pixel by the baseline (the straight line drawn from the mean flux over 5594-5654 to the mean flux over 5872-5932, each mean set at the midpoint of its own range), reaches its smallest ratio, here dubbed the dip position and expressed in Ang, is 5667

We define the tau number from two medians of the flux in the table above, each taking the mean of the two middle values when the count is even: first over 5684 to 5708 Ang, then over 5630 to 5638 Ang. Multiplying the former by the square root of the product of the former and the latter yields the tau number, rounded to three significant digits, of 921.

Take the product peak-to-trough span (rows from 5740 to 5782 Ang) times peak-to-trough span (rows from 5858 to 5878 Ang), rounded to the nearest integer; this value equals 25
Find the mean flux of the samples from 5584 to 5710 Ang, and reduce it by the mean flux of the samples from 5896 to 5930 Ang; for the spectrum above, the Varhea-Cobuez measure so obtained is 2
